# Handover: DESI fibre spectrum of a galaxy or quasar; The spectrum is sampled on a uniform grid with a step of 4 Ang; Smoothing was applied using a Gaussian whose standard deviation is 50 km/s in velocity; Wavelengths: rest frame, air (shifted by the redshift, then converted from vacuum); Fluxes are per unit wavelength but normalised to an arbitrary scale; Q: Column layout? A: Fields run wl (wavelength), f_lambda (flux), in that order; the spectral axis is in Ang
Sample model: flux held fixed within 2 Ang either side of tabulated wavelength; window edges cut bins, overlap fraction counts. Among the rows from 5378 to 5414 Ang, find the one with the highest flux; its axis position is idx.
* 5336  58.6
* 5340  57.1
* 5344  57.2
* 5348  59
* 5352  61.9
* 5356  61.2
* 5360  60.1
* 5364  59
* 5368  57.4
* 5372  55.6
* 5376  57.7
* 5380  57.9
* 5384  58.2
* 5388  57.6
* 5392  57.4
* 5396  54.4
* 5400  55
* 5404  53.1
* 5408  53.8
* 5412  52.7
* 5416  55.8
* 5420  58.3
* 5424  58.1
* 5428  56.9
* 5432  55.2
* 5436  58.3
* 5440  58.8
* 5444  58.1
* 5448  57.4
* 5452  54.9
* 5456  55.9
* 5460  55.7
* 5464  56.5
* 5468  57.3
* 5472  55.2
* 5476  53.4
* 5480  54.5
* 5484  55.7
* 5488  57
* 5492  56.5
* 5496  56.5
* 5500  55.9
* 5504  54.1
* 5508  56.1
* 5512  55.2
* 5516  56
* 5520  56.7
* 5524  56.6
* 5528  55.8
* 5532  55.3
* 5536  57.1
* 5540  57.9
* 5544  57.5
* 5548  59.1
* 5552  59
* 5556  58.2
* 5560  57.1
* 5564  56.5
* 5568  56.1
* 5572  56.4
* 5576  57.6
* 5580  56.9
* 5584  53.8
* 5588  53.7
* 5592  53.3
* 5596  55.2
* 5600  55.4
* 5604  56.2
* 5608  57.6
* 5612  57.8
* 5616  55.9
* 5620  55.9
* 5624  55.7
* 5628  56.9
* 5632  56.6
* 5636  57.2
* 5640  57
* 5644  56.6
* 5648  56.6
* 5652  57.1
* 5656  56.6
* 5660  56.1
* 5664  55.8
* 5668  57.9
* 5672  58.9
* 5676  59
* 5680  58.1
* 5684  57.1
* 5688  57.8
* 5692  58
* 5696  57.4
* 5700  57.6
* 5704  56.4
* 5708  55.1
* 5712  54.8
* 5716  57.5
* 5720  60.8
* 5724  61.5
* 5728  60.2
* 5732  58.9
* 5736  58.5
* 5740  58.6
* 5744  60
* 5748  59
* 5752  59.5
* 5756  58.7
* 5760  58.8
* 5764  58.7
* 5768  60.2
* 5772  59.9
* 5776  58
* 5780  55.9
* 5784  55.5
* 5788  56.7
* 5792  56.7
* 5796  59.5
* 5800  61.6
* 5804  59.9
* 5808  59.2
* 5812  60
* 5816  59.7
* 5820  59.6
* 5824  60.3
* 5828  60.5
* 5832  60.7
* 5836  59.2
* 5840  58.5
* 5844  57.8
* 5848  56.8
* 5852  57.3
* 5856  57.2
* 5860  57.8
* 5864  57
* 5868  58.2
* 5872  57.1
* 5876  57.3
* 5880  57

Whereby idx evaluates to 5384 Ang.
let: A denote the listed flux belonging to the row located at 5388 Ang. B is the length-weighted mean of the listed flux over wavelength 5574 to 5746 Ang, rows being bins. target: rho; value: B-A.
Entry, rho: -0.5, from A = 57.6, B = 57.1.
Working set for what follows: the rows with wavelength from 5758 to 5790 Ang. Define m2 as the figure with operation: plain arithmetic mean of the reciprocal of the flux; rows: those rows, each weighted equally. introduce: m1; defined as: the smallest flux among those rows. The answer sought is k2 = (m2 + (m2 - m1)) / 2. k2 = -27.73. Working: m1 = 55.5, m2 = 0.0173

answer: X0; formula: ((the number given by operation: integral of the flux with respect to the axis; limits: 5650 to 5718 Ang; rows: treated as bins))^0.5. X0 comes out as 62.3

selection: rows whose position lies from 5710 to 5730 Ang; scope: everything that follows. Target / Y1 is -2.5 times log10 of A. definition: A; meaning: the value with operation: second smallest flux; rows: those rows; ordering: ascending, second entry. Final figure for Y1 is -4.40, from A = 57.5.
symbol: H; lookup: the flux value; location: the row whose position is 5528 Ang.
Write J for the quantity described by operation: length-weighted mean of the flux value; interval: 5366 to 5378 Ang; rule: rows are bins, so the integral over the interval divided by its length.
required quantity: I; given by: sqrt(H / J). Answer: 0.990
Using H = 55.8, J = 56.9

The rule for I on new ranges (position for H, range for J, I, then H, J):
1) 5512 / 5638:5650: 0.986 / 55.2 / 56.7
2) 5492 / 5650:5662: 0.999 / 56.5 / 56.6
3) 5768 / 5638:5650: 1.030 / 60.2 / 56.7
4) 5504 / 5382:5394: 0.968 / 54.1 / 57.7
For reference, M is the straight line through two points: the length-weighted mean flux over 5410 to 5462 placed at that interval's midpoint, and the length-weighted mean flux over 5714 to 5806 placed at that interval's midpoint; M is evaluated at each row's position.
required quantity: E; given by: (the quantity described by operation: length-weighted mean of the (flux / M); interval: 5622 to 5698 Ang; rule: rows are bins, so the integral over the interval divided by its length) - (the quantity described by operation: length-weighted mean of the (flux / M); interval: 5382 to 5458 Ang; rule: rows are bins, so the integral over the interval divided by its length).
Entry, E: -0.014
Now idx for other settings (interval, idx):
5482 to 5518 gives 5488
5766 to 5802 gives 5800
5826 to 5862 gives 5832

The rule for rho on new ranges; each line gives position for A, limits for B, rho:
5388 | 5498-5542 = -1.5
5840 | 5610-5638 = -1.9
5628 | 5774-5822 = 1.6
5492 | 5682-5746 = 1.6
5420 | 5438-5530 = -2.2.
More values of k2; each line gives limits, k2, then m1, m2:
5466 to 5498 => -26.68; 53.4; 0.0179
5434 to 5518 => -26.68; 53.4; 0.0178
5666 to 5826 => -27.38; 54.8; 0.0171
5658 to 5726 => -27.38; 54.8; 0.0174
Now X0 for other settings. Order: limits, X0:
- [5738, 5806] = 63.2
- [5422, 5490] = 61.9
